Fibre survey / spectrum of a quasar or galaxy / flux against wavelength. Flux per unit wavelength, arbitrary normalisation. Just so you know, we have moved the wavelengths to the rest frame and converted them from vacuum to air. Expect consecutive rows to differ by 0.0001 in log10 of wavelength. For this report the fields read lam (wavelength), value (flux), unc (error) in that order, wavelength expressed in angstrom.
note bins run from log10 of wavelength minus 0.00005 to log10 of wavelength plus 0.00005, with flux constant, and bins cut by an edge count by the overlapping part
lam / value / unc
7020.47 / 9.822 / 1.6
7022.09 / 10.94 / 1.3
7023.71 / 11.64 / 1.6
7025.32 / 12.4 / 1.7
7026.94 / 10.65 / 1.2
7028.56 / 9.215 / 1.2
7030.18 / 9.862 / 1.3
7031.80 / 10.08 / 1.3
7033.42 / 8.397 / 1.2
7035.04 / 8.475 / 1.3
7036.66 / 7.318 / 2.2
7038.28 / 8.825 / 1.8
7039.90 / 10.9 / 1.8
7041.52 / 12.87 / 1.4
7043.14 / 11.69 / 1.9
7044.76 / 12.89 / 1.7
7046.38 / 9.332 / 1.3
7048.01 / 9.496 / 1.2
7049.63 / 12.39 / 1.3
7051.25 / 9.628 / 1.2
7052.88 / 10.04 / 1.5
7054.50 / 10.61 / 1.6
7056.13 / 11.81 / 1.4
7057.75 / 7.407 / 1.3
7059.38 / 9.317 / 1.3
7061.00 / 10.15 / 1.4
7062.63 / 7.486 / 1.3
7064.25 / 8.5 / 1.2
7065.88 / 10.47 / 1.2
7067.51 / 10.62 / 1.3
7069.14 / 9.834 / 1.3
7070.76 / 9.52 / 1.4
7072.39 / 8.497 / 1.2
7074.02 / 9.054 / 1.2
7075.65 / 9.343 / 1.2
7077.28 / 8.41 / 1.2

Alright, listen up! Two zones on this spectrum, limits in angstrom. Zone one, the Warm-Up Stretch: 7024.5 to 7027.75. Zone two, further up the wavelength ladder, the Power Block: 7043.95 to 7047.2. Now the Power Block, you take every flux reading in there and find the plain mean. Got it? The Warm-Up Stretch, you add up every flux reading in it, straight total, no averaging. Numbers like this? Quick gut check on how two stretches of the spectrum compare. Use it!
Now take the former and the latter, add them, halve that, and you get 17.1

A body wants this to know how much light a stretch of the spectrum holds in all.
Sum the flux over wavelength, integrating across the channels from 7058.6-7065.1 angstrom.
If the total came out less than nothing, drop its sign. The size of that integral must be 58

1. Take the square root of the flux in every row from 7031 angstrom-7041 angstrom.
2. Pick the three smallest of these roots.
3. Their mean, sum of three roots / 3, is 2.84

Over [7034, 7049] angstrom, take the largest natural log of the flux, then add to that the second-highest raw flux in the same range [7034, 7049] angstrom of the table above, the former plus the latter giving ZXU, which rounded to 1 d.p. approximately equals 15.4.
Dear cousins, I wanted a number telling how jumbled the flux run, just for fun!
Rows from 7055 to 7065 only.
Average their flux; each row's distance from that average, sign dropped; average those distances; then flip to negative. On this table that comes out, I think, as -1.31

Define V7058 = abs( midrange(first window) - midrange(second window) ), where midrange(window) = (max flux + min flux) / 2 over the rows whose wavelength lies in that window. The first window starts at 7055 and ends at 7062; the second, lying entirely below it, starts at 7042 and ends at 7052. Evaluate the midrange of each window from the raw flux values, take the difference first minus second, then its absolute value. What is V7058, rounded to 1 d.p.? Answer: 1.5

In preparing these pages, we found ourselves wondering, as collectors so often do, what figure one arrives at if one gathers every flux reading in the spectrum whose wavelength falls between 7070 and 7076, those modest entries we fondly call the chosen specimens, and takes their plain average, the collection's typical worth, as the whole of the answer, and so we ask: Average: 9.1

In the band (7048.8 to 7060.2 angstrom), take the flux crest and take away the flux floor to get 5.0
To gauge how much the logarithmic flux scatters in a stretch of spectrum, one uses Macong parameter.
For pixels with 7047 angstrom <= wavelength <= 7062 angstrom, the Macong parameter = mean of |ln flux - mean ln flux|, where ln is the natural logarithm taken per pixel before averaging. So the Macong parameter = 0.102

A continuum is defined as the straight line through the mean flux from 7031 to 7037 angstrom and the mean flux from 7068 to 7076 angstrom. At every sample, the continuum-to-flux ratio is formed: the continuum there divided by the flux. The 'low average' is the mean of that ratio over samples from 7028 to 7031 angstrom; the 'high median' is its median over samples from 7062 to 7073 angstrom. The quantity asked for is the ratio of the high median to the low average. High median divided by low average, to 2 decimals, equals 1.09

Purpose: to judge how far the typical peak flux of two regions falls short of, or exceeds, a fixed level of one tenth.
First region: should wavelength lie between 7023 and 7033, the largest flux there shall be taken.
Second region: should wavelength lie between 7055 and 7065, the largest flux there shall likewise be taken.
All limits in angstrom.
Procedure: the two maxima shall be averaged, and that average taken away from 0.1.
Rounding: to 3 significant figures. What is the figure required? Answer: -12.0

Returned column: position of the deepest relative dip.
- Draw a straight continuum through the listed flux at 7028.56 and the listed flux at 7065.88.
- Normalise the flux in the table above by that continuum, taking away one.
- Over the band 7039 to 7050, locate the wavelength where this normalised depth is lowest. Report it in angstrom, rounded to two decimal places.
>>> 7046.38 angstrom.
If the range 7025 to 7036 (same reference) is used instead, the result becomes 7033.42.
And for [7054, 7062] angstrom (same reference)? 7057.75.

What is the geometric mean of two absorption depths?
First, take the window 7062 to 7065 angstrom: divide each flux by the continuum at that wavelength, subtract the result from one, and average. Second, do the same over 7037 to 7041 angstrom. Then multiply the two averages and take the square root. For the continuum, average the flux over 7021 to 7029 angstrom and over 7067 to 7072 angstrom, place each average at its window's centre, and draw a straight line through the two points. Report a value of 0.13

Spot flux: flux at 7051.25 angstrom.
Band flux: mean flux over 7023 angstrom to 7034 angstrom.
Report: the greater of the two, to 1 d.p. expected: 10.3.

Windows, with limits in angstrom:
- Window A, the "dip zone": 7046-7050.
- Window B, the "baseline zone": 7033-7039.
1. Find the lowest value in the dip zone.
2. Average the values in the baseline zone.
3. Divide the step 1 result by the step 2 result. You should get 1.13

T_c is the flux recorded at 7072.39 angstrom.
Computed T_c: 8.497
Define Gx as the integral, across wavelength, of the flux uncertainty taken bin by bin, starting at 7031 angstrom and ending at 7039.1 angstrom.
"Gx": 12.6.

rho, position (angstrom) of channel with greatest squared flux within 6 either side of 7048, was 7044.76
